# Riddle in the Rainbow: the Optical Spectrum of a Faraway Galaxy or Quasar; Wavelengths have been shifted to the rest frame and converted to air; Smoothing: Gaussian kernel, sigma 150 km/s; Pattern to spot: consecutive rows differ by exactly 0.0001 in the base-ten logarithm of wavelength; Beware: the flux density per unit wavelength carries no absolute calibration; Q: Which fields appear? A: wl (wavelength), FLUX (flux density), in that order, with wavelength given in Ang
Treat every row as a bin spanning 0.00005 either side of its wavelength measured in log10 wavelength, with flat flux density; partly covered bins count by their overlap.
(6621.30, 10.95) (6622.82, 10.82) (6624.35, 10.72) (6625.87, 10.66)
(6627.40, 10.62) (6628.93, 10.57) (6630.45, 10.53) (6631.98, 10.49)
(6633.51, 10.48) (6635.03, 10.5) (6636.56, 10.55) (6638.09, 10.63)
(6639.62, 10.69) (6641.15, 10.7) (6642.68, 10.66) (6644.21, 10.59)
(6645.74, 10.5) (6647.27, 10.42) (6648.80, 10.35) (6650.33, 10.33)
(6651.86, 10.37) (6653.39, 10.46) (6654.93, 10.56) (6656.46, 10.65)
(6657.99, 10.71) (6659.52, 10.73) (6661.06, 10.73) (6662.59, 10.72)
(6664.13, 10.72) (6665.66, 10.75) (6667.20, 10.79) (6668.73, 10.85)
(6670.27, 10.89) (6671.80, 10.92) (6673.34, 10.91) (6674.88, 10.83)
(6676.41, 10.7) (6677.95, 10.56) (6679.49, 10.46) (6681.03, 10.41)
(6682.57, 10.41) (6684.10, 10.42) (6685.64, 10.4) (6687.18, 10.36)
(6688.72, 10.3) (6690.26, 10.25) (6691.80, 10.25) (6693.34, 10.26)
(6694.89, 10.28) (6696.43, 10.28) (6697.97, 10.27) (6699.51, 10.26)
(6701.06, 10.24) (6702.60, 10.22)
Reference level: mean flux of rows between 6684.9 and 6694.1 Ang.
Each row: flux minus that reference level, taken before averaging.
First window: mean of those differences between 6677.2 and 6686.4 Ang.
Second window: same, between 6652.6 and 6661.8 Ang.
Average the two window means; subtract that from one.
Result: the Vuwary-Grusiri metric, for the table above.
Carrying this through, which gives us 0.76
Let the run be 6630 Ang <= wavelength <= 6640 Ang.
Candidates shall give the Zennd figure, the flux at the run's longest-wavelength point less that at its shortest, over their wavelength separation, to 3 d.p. 0.017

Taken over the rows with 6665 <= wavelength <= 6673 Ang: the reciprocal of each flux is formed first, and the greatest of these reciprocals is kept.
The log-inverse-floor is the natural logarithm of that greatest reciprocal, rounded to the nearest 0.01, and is -2.37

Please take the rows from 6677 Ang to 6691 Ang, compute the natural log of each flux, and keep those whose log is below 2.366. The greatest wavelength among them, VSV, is 6690.26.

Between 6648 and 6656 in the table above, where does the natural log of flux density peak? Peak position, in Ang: 6654.93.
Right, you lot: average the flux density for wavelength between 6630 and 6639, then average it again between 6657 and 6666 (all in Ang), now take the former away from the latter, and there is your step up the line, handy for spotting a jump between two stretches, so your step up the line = 0.20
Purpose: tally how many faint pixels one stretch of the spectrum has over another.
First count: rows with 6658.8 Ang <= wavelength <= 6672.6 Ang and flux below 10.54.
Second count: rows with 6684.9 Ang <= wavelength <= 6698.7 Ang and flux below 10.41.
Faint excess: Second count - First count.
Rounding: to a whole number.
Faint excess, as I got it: 9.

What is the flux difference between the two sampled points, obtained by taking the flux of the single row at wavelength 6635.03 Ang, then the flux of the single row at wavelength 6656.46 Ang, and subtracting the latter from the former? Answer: -0.15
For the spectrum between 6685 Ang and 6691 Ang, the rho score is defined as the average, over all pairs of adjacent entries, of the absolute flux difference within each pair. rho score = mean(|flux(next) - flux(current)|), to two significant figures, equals 0.050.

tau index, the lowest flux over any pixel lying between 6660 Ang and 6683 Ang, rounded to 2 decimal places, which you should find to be 10.41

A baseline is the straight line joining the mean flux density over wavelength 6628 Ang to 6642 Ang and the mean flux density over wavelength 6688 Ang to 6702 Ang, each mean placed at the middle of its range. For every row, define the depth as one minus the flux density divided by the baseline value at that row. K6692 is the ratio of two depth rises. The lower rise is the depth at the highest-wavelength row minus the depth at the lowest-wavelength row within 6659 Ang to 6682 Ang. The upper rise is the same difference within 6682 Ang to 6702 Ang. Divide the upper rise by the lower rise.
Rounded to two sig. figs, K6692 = 0.36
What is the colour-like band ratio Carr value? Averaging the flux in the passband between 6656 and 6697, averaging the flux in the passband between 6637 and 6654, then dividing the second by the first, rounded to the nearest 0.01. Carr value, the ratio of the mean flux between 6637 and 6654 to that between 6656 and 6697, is 0.99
